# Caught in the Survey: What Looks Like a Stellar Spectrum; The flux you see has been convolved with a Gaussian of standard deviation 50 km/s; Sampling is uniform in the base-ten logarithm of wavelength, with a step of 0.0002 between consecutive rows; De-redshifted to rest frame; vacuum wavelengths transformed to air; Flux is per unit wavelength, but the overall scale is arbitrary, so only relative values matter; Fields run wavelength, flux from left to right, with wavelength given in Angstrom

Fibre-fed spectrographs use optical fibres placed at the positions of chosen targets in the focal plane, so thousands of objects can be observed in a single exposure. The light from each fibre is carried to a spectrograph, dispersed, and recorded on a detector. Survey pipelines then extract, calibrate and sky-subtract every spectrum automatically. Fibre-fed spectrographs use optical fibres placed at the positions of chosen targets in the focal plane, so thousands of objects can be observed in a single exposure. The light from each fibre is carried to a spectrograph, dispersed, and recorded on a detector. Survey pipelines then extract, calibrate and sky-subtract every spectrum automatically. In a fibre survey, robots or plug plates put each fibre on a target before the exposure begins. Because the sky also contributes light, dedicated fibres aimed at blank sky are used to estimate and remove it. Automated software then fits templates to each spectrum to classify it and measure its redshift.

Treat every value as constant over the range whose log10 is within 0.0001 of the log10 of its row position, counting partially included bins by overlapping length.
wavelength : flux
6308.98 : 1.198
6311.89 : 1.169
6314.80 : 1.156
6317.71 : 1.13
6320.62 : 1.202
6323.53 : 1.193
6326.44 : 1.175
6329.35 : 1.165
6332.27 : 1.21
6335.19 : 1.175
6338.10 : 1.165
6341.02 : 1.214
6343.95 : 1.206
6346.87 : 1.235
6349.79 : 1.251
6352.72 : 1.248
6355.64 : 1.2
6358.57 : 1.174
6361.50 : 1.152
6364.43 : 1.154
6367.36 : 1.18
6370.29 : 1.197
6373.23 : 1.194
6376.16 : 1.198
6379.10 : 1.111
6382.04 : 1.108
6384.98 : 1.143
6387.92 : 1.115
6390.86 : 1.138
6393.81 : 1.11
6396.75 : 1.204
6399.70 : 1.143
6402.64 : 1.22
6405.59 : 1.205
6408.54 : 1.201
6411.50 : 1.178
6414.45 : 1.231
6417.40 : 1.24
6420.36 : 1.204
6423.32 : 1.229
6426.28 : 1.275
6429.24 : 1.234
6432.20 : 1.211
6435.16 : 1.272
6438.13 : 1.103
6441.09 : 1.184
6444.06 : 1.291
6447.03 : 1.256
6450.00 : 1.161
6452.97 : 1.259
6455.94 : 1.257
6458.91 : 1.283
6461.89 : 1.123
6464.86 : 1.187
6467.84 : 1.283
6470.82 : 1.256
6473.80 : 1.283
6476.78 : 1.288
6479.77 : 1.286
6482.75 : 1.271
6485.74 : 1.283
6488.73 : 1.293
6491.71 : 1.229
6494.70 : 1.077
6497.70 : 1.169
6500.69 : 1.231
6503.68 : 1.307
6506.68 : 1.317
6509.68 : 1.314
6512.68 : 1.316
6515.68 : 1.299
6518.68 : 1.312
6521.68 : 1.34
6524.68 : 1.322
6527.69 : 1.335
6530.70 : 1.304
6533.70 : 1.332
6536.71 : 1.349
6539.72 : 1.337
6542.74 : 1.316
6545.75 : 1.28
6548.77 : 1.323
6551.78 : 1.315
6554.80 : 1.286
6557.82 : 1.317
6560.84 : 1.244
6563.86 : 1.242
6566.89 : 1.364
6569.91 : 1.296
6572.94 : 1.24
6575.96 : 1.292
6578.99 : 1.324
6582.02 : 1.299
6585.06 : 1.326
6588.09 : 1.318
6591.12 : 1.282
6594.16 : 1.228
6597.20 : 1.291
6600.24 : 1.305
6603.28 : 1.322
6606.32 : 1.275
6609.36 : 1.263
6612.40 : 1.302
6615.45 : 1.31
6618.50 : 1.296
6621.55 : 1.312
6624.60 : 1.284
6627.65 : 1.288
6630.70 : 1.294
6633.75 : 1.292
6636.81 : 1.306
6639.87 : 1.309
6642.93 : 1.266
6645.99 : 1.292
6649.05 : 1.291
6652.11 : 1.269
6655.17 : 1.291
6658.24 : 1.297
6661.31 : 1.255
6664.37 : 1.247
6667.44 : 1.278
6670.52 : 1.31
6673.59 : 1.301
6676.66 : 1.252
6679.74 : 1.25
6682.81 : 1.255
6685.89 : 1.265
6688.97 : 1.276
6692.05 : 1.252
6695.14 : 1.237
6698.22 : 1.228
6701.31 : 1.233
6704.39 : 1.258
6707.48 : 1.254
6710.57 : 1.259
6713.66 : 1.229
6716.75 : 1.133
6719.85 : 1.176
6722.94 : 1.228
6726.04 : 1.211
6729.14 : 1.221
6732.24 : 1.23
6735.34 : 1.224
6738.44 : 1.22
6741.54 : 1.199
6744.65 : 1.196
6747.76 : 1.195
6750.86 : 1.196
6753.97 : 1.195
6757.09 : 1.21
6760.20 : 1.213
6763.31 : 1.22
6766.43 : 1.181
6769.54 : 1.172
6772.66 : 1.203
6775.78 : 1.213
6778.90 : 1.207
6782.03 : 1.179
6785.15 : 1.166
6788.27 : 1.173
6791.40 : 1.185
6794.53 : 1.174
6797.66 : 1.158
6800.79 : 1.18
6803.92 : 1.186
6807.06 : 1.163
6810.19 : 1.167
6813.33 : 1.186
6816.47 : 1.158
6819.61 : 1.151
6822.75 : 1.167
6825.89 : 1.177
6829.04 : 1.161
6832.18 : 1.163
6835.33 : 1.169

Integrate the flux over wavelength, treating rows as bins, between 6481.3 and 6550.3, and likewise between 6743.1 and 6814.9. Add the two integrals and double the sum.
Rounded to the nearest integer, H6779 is 349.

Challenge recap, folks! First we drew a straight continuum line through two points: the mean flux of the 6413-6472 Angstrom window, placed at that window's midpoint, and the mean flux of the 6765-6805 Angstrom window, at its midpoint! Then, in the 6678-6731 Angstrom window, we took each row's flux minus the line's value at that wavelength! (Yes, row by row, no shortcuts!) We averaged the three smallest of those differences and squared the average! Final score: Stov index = 0.000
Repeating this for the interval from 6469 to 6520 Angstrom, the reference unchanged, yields 0.004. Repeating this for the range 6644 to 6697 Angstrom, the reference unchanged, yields 0.002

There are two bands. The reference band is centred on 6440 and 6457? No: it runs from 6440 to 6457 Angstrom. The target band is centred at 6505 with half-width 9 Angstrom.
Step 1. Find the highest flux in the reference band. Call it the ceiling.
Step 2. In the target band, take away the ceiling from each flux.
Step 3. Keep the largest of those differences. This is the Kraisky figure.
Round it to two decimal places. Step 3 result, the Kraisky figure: 0.03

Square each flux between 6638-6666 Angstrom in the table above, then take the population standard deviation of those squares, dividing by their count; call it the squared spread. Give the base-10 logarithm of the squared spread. -1.3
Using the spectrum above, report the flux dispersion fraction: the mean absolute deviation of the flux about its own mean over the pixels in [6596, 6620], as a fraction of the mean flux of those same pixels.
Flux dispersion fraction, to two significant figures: 0.011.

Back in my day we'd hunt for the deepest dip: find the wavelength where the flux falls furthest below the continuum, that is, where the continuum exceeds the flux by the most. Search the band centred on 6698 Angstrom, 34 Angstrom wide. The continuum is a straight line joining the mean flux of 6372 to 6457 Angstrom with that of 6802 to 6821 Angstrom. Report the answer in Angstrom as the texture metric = 6698.22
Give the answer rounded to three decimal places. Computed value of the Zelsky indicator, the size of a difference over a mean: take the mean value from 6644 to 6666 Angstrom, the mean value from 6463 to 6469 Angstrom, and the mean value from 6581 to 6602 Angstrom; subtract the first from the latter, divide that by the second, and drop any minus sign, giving 0.012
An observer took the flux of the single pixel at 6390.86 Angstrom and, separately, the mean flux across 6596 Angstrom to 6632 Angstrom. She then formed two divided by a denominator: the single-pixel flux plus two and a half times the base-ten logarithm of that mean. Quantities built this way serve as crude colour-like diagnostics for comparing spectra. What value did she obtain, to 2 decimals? 1.41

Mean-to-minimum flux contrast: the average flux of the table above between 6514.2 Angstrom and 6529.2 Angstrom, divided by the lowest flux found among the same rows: 1.02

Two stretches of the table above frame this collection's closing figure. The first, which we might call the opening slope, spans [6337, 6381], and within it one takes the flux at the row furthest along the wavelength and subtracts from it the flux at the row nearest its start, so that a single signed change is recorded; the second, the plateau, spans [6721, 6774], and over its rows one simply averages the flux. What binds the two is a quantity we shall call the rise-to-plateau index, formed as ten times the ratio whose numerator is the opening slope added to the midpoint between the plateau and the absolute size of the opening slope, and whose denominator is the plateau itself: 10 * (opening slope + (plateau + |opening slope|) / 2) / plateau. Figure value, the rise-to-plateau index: 4.78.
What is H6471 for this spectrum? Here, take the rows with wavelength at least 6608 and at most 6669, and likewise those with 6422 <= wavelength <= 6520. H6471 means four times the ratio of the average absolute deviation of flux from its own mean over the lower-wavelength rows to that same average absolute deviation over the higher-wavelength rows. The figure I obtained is 13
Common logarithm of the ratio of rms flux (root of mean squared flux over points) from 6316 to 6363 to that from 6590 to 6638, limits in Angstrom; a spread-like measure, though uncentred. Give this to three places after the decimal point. -0.034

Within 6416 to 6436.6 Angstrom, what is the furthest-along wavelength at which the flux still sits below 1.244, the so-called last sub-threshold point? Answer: 6432.20 Angstrom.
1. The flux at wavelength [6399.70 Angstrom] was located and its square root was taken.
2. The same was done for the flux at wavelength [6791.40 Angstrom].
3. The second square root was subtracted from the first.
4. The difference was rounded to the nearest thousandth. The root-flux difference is -0.019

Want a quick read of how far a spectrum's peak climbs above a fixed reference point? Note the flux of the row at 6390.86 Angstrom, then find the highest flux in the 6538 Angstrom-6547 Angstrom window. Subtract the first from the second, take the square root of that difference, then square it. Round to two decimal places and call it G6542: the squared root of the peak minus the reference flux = 0.20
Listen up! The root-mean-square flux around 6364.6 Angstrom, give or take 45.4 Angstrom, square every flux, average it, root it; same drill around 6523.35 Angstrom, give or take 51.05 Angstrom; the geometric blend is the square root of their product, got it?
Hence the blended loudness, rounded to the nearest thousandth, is 1.234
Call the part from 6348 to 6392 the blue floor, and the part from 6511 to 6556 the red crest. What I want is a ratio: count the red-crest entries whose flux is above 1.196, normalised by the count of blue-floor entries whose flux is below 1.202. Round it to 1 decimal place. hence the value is 1.2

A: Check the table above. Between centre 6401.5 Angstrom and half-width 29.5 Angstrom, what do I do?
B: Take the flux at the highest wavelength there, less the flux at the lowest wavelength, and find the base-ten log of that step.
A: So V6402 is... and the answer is -1.40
